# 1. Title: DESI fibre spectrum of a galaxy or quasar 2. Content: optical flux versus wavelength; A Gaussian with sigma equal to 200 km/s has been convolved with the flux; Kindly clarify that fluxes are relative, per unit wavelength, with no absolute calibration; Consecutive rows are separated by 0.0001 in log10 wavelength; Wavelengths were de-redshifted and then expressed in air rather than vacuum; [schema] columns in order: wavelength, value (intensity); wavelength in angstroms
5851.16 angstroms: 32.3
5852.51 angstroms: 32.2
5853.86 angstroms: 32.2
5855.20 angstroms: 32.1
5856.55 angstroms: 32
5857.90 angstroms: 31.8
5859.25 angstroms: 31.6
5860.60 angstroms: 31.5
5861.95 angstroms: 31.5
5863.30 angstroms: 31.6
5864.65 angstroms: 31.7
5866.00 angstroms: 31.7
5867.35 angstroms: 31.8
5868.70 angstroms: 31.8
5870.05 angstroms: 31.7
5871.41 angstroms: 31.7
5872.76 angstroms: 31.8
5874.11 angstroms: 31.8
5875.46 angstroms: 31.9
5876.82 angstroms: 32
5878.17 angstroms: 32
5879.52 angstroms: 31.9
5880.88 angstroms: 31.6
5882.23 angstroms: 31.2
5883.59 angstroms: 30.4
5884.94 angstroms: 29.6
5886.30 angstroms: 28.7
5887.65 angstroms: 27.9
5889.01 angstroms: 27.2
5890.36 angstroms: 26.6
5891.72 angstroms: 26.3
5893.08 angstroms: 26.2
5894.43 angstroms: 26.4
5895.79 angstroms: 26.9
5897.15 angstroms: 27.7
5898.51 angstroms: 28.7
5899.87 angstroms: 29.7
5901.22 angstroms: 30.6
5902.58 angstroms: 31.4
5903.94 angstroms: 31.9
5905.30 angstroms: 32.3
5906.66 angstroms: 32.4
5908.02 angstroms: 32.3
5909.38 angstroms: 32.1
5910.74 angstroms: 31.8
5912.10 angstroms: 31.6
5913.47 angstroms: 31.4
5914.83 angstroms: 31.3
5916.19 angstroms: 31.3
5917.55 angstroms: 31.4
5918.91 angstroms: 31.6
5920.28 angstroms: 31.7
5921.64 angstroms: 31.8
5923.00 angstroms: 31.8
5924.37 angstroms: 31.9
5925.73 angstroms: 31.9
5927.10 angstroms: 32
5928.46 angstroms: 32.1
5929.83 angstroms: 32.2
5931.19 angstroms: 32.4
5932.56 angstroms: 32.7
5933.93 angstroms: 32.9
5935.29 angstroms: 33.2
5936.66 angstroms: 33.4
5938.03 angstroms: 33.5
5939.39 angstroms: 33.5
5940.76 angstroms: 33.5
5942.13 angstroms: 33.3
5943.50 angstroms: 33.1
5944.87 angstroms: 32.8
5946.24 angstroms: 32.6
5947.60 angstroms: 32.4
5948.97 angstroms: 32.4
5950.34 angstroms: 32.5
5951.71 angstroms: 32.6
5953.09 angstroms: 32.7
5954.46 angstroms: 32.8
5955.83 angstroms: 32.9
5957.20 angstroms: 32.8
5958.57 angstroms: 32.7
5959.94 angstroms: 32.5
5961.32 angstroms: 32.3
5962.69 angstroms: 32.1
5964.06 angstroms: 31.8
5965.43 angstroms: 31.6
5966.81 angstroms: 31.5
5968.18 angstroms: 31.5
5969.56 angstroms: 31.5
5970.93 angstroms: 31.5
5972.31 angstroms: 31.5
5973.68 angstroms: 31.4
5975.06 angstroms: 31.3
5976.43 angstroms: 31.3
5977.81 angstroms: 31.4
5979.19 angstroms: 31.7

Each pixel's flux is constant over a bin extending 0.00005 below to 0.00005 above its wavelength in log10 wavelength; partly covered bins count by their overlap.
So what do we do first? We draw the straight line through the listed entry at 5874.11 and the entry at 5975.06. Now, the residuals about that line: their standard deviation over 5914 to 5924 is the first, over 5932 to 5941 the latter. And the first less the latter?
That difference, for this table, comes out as -0.1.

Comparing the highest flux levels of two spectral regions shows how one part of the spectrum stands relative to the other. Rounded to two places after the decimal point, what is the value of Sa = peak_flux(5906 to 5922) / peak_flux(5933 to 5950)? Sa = 0.97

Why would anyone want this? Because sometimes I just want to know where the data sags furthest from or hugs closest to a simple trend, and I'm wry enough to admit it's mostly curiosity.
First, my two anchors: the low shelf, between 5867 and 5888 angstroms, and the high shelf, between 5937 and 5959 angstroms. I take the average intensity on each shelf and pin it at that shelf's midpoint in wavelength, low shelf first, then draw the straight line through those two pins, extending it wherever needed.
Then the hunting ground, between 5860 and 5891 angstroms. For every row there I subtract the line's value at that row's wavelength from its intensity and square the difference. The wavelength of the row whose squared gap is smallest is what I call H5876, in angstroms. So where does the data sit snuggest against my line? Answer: 5882.23 angstroms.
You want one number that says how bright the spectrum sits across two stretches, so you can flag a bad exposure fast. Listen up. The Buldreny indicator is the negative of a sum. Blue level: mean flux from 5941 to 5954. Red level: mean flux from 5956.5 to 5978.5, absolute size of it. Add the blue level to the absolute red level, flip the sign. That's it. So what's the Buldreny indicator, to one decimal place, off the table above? -64.5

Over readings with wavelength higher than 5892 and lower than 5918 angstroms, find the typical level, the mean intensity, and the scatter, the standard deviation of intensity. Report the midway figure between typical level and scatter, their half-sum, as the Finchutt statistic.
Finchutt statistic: 16.2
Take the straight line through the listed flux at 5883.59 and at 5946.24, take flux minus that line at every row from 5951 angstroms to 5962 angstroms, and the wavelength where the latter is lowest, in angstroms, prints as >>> 5961.32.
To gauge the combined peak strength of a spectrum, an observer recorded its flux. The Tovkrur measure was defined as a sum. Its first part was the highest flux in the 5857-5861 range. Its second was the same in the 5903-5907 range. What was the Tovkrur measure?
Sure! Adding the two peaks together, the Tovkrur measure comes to 64.2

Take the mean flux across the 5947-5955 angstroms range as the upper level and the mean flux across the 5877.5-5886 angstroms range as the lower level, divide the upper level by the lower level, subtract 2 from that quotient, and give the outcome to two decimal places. -0.95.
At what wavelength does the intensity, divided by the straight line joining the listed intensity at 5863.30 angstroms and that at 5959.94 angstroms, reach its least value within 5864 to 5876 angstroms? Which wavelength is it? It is 5871.41 angstroms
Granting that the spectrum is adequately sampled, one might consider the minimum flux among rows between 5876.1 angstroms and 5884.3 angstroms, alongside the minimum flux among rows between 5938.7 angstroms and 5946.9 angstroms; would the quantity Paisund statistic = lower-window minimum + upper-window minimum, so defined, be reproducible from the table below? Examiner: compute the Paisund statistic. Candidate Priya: 63.0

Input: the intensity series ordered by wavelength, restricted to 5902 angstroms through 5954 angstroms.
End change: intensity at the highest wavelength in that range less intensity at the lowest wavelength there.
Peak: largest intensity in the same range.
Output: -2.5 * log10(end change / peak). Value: 3.5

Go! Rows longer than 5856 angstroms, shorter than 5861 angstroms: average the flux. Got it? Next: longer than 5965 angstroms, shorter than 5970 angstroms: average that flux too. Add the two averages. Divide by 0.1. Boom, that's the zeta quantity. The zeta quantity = 632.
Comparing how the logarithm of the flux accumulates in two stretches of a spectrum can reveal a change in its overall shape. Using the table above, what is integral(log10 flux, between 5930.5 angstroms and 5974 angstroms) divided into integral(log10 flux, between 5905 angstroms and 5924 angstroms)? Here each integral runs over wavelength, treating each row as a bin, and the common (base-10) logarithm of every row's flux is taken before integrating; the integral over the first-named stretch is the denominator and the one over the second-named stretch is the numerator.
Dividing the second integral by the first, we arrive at 0.43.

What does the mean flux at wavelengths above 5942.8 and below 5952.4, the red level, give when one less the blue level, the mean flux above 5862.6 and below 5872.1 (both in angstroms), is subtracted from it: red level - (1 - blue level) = 63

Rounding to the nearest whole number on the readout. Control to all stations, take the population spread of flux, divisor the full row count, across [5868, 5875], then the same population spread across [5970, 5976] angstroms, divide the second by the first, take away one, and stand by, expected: 1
